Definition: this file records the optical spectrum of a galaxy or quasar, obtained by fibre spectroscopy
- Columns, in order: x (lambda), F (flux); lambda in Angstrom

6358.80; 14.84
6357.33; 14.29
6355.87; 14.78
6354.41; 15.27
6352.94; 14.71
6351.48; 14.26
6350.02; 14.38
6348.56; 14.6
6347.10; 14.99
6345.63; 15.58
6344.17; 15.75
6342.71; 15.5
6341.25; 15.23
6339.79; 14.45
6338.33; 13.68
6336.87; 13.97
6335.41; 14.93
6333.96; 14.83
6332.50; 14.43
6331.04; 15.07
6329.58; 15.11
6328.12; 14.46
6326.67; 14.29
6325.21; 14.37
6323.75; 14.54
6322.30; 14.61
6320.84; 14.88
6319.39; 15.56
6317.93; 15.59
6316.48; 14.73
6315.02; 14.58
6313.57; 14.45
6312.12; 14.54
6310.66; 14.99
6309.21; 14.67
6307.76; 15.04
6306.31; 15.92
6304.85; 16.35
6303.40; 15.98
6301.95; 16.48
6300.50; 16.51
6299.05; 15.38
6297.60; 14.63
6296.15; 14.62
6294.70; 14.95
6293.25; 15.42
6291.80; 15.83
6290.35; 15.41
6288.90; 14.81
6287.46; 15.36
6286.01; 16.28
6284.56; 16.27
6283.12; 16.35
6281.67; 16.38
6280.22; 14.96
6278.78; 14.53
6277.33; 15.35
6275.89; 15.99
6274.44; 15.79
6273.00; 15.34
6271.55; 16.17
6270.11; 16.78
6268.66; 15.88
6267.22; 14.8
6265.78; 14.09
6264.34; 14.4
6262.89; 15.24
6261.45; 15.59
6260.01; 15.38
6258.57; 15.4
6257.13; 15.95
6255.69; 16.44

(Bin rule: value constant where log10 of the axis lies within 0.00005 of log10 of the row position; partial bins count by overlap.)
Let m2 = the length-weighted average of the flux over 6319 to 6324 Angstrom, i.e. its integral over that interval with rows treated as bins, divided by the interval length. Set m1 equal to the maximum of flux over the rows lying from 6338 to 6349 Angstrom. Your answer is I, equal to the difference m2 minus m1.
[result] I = -0.8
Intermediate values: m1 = 15.75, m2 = 14.9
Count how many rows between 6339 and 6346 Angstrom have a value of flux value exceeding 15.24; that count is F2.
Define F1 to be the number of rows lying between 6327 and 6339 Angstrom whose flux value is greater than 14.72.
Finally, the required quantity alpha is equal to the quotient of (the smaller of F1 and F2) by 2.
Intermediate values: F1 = 4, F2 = 3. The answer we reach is 1.5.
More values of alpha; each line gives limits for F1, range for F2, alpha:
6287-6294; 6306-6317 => 0.5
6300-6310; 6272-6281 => 2.0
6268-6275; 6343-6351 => 1.0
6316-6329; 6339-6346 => 1.5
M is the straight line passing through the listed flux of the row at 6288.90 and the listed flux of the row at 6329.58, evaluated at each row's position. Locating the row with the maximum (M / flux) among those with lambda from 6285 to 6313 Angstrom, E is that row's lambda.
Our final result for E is 6312.12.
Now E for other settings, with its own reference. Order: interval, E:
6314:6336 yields 6326.67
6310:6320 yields 6313.57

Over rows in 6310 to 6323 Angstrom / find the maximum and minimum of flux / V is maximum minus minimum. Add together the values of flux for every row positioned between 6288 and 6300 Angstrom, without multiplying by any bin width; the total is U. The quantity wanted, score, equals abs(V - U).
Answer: 120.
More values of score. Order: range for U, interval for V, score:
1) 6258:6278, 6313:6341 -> 214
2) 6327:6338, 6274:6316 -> 101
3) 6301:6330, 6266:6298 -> 299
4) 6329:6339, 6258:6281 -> 99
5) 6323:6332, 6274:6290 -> 86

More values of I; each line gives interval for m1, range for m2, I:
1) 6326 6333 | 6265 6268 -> -0.6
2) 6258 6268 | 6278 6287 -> 0.2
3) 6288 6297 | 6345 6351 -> -1.0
